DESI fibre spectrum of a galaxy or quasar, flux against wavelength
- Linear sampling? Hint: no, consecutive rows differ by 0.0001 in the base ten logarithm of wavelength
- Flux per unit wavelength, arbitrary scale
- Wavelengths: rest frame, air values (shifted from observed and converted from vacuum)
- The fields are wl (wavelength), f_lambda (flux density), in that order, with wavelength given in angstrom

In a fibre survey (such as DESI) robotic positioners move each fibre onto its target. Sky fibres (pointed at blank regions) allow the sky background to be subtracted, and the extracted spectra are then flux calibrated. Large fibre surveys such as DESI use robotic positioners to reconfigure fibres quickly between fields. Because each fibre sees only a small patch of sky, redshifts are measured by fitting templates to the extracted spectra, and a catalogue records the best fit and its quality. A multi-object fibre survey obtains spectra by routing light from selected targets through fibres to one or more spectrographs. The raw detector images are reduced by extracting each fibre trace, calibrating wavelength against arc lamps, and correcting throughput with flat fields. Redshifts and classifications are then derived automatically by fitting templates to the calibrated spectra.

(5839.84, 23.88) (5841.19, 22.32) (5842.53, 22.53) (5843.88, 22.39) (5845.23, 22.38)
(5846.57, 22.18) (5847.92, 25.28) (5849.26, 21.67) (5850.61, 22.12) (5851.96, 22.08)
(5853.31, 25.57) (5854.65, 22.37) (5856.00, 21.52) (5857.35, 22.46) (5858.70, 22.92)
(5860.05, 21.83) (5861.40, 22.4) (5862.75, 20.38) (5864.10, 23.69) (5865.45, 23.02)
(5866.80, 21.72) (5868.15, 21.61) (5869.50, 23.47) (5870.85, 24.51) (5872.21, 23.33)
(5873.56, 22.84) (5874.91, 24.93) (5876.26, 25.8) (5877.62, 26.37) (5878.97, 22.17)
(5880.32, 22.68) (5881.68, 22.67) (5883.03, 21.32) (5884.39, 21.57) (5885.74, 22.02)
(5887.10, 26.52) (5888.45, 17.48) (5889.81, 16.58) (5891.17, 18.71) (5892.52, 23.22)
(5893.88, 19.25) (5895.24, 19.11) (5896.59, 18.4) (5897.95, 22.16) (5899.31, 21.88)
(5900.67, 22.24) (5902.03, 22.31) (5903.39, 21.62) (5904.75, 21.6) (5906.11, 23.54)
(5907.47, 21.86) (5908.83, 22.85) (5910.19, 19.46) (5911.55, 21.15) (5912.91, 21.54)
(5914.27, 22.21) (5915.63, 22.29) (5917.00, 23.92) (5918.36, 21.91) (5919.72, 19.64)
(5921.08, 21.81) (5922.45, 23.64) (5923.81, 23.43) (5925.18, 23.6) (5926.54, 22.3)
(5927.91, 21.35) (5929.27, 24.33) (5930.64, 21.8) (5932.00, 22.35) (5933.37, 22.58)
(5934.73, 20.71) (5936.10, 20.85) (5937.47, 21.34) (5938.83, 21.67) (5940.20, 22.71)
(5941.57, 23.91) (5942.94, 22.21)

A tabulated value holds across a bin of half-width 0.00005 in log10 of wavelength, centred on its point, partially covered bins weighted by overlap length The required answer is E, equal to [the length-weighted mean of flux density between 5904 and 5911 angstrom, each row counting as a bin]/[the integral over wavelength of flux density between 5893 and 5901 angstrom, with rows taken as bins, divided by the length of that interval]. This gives 1.07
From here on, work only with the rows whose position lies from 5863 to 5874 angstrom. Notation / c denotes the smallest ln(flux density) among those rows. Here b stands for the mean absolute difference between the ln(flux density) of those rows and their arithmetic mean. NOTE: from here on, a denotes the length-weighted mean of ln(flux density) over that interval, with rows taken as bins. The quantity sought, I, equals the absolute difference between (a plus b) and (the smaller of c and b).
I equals 3.13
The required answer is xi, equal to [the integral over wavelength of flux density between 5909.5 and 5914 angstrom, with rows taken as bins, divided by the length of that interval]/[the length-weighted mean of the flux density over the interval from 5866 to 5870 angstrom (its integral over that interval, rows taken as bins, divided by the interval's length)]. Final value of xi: 0.94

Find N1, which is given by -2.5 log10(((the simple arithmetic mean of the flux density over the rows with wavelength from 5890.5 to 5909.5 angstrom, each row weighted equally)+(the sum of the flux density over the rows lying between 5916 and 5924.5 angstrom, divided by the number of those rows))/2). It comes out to -3.35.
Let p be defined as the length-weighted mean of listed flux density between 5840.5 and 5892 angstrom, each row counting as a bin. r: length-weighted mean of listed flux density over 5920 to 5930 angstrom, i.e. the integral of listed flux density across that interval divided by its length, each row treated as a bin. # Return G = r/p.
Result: 1.01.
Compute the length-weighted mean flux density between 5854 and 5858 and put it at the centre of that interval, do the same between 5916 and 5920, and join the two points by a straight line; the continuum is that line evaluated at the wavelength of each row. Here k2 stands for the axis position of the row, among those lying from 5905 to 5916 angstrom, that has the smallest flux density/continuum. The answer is 5910.19 angstrom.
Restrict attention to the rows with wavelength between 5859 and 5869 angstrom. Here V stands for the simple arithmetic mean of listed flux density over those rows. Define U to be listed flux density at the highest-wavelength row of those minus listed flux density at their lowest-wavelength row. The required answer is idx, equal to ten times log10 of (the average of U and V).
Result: 10.4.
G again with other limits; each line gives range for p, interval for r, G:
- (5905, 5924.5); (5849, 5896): 1.01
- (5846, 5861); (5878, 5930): 0.96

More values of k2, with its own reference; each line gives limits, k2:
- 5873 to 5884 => 5883.03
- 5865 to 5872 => 5868.15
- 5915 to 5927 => 5919.72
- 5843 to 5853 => 5849.26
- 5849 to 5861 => 5856.00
